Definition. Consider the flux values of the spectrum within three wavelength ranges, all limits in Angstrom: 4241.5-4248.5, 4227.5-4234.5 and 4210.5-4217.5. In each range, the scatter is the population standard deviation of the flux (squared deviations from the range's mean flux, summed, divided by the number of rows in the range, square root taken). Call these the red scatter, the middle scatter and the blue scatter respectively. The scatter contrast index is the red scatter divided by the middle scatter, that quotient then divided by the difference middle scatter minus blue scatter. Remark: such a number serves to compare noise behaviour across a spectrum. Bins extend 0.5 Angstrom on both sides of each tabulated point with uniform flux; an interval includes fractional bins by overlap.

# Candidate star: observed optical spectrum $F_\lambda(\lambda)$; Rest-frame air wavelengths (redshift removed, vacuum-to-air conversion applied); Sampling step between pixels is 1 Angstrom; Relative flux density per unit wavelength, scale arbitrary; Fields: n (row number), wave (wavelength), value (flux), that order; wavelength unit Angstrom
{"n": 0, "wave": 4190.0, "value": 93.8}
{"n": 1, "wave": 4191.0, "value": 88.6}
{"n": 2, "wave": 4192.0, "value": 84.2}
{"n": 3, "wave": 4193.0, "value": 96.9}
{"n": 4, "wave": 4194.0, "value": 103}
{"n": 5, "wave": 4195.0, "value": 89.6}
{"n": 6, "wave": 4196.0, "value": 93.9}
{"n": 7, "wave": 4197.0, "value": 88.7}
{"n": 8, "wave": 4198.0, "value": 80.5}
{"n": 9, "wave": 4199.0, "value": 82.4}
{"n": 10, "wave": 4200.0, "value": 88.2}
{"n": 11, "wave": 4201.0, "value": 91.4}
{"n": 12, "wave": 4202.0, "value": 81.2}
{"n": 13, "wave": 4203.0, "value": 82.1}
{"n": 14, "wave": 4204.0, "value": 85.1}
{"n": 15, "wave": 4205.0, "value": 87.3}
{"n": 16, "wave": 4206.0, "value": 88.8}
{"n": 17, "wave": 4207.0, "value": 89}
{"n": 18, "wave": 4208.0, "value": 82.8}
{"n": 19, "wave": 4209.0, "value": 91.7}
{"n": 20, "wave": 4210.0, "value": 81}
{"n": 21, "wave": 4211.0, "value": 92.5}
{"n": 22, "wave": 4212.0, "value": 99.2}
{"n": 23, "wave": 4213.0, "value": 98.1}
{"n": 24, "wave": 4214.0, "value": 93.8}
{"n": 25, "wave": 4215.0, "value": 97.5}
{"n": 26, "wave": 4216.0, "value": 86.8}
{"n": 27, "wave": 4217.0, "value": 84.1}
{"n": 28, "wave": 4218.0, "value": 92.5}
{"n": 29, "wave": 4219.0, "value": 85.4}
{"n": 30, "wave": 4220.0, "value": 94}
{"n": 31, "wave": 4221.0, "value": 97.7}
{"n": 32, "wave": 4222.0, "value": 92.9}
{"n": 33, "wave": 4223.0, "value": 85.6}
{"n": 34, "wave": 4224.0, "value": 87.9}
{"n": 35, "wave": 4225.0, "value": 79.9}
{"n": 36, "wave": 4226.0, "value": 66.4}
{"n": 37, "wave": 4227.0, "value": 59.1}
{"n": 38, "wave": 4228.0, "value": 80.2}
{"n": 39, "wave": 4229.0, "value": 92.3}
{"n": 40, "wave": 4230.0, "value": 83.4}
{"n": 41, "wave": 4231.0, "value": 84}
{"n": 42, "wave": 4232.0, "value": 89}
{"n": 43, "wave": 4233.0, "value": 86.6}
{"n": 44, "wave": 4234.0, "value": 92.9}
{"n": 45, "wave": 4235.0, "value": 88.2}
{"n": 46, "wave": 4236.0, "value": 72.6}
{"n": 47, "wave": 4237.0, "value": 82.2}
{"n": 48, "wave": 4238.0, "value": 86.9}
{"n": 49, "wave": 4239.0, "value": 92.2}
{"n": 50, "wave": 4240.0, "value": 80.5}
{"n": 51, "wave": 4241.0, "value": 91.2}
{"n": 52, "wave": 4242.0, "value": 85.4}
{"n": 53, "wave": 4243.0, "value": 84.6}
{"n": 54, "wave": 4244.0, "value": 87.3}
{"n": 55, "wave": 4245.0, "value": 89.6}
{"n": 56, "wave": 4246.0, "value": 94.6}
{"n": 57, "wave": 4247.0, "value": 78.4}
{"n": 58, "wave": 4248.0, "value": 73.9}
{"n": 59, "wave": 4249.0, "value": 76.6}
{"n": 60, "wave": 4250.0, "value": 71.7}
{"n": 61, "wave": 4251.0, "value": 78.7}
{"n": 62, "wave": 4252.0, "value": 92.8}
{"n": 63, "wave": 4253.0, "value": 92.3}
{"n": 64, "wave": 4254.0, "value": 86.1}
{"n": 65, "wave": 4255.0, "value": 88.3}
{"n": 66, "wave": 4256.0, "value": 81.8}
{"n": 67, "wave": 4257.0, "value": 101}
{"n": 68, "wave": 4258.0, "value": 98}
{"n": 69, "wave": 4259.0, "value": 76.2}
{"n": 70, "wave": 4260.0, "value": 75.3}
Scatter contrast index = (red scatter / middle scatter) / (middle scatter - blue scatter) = -1.5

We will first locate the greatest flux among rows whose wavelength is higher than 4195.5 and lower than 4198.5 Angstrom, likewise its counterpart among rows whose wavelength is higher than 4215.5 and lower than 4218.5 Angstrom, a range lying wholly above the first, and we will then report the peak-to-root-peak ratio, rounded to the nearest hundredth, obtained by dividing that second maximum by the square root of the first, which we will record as 9.55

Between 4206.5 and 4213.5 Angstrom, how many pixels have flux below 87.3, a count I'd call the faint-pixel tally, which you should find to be 2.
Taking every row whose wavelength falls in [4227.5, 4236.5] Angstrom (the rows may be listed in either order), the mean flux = 85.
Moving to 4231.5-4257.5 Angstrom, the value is 86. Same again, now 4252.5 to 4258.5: 91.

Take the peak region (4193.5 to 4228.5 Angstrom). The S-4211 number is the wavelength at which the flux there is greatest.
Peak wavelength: 4194.0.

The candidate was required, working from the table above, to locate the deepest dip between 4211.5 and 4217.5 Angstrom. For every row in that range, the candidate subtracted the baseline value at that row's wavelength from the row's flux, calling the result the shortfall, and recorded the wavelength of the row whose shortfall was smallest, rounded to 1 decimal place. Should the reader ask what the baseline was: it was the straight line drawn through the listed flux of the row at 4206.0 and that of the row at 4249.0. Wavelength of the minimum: 4217.0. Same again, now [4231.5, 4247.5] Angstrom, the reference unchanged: 4236.0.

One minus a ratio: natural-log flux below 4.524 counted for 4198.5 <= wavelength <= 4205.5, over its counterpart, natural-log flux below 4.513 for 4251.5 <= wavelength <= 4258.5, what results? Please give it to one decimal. -1.3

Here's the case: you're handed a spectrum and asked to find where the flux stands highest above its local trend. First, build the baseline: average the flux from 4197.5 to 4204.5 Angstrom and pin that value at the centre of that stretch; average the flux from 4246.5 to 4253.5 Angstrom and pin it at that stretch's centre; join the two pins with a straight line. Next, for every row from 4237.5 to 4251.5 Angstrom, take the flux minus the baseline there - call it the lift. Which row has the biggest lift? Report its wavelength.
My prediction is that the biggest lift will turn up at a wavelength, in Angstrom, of 4246.0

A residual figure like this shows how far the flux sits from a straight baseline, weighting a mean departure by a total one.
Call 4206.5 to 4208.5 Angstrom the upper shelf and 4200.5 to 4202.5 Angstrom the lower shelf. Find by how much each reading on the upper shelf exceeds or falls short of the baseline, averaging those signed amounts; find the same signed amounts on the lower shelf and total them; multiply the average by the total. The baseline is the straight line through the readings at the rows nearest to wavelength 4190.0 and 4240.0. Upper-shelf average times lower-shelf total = 29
